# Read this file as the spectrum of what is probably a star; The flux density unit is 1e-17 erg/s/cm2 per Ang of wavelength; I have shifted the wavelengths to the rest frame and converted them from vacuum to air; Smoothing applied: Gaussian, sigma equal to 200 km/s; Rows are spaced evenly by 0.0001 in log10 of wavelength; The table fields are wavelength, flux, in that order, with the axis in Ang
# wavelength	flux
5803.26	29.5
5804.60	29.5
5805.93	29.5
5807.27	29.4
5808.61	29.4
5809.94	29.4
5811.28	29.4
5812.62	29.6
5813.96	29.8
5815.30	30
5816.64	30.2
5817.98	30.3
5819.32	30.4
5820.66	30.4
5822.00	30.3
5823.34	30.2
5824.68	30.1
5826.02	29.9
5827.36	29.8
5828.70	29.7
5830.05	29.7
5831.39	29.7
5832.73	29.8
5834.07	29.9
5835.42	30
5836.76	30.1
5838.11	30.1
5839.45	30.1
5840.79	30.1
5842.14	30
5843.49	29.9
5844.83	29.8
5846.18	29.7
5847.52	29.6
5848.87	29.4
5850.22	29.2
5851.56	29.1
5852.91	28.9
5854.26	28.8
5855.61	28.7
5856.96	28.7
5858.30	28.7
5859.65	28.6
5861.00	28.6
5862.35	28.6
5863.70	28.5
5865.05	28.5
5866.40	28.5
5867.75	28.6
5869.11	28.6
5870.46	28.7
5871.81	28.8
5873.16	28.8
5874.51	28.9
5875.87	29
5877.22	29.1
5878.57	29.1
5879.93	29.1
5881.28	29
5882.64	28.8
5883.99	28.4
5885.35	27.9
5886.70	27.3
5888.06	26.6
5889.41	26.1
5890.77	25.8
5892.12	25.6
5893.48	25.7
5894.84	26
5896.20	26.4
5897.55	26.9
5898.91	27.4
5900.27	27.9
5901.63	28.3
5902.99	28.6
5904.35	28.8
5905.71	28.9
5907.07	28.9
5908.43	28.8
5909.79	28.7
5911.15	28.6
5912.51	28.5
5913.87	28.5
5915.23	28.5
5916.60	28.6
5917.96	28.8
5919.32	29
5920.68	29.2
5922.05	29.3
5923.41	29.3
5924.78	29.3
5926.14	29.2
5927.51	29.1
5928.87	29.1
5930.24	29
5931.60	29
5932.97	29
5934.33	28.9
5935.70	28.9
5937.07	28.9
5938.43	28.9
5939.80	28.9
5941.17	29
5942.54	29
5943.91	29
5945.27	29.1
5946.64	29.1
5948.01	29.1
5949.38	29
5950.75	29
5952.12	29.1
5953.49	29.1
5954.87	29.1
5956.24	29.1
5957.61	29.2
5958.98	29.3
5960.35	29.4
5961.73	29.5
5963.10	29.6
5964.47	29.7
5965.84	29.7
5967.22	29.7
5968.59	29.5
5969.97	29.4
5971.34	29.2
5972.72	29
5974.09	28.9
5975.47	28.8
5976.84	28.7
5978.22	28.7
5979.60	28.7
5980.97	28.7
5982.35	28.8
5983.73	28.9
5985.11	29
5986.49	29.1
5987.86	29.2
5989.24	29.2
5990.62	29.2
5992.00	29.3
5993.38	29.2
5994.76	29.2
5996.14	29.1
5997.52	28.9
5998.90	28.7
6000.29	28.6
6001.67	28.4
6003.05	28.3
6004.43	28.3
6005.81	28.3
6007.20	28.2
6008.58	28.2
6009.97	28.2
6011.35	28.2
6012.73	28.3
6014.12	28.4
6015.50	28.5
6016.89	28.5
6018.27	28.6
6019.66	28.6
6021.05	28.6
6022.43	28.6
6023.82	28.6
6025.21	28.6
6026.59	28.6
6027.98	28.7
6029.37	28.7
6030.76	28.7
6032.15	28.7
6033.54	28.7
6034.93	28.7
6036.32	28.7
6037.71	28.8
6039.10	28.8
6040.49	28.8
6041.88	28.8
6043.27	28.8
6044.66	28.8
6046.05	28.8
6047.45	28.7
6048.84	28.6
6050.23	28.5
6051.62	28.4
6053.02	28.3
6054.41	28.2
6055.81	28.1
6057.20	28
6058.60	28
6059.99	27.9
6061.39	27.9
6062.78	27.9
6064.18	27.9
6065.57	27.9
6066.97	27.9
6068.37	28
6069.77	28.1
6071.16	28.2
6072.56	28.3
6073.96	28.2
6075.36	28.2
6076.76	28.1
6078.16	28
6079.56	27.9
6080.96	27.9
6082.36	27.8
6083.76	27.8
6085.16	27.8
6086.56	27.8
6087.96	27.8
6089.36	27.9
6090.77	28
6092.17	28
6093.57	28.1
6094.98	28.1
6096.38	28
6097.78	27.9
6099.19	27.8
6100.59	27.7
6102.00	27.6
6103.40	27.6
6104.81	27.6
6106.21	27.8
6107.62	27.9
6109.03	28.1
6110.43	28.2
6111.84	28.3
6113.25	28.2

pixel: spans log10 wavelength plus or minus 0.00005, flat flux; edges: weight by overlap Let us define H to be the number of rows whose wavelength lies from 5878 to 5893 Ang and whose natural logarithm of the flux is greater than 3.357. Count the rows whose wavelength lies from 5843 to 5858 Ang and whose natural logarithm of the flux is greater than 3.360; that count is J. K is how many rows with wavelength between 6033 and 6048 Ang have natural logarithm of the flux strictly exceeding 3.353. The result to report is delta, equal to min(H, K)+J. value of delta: 13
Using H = 4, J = 9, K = 11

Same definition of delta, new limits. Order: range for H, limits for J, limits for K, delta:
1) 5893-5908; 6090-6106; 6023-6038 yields 3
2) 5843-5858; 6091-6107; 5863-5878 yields 8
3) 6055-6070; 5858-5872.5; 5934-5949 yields 1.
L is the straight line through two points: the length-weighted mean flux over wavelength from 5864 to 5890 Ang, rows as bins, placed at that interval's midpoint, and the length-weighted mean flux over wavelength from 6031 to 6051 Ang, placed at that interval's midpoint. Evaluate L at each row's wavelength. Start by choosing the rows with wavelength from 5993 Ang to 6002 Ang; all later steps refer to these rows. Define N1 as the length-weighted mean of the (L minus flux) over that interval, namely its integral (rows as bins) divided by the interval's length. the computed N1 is -0.2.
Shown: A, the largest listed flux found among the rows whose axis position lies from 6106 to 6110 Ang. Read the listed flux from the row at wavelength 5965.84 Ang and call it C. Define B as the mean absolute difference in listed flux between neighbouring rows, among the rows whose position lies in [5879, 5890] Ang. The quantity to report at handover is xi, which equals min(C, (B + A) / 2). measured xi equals 14.26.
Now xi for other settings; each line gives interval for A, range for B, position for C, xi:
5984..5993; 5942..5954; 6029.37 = 14.67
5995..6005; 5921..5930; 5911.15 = 14.57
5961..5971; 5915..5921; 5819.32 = 14.94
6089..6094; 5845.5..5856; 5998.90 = 14.12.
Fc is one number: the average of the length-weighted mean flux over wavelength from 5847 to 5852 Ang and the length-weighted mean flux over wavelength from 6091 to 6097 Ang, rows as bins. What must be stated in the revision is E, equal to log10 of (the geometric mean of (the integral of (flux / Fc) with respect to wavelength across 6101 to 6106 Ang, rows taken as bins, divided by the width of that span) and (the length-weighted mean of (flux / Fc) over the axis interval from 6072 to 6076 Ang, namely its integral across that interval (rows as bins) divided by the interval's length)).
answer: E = -0.012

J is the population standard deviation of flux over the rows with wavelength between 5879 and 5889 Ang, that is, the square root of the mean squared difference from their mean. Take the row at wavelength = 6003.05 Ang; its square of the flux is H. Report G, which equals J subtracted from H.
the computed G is 800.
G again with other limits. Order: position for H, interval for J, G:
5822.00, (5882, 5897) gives 917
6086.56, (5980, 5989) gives 773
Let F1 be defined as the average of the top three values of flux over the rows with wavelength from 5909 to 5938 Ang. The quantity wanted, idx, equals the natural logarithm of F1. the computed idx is 3.38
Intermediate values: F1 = 29.3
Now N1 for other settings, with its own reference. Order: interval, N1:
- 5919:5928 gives -0.7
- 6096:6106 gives 1.1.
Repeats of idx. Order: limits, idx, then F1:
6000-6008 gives 3.35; 28.4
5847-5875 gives 3.38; 29.4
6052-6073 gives 3.34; 28.3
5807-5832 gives 3.41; 30.4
